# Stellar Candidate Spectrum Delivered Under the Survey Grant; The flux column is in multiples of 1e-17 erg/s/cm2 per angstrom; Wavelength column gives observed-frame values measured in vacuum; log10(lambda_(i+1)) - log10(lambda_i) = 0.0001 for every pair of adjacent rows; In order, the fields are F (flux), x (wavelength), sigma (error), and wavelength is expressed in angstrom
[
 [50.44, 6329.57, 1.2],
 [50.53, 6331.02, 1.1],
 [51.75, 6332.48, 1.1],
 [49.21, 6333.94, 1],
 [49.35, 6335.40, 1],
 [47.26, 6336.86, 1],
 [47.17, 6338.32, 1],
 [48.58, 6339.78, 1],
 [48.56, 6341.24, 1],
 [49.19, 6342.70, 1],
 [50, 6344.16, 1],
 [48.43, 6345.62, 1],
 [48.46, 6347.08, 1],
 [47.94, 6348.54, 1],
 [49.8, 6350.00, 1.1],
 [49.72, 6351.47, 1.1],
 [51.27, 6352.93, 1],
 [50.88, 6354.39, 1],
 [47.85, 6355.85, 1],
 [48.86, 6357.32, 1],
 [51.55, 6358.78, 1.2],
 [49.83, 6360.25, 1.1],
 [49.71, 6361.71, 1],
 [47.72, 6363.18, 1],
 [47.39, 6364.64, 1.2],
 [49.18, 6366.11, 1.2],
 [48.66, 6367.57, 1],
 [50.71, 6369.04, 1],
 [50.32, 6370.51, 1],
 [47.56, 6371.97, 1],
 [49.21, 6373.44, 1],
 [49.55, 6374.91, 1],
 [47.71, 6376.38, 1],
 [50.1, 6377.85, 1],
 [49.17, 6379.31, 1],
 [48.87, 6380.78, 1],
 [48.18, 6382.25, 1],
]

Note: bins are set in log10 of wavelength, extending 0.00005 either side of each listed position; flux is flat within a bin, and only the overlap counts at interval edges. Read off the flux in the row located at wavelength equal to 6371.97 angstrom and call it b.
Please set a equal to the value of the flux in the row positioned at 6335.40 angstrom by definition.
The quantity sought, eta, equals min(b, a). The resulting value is 47.6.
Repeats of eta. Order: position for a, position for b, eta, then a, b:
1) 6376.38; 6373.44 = 47.7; 47.71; 49.21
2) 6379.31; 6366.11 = 49.2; 49.17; 49.18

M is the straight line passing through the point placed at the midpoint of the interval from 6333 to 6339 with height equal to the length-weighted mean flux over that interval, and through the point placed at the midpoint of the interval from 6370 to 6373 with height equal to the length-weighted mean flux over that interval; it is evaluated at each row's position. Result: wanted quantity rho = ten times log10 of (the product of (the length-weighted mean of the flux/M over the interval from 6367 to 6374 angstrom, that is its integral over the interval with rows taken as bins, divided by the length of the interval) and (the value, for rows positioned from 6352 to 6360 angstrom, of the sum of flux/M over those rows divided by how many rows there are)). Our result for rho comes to 0.16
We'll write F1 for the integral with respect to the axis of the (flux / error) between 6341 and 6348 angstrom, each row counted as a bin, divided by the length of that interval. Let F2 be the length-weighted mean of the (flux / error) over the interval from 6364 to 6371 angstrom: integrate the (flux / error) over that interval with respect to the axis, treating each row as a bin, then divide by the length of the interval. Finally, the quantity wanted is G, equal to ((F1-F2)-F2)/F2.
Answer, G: -0.93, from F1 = 49.0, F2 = 45.9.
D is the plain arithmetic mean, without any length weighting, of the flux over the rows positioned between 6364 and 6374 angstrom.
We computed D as 49.0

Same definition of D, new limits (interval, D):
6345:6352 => 48.9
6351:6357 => 49.9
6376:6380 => 49.0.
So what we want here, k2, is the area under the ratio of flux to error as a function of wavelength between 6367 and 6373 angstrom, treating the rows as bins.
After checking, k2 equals 296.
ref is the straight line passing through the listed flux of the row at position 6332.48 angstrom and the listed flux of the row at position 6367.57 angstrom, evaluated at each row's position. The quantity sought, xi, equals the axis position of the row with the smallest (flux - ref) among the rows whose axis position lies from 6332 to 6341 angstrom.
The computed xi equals 6336.86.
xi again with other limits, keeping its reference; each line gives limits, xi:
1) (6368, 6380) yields 6371.97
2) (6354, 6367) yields 6355.85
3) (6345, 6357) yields 6348.54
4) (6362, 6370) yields 6364.64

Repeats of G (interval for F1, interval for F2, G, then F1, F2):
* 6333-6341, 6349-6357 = -1.00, 48.3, 48.1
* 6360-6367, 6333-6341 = -1.07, 44.7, 48.3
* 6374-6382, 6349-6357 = -0.98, 49.0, 48.1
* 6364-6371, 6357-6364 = -1.02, 45.9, 46.7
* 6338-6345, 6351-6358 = -1.00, 48.8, 49.0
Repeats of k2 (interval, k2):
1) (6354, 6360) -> 283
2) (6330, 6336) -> 285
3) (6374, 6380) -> 295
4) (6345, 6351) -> 284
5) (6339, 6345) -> 294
